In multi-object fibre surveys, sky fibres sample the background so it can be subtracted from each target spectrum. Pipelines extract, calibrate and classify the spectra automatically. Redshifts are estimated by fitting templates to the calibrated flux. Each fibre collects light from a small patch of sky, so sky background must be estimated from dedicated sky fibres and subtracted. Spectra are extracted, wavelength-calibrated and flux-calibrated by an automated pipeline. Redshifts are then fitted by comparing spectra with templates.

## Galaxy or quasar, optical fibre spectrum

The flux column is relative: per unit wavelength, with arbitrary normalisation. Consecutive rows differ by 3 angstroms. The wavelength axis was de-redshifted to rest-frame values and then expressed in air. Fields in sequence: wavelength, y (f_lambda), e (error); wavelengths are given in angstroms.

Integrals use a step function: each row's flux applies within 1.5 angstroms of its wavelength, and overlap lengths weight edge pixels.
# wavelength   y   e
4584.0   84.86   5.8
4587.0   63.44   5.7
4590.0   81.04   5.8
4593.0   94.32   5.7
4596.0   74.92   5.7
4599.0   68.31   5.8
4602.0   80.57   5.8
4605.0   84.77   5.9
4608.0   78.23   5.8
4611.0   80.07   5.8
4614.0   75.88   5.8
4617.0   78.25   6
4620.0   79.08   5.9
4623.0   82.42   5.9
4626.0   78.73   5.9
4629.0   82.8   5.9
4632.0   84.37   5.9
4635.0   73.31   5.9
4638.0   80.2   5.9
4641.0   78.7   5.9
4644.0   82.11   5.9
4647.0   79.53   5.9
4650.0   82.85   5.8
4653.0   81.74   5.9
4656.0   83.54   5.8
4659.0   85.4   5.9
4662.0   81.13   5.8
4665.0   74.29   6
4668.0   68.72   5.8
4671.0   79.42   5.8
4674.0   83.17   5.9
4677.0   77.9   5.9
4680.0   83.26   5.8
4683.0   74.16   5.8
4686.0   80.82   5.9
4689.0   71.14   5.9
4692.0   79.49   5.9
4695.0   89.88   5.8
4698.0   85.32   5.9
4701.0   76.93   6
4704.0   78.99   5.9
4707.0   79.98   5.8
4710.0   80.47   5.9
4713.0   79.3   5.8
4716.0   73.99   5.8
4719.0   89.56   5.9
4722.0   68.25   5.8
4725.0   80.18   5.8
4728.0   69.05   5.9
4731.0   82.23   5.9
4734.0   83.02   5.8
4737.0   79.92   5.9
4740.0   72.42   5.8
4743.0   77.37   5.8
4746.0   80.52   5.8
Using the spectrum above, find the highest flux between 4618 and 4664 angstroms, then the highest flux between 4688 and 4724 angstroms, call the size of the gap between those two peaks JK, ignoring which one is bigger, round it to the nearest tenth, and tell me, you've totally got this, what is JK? 4.5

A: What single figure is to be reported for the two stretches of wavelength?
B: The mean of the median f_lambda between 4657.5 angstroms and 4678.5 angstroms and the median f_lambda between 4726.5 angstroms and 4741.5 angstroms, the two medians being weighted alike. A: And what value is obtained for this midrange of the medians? 79.7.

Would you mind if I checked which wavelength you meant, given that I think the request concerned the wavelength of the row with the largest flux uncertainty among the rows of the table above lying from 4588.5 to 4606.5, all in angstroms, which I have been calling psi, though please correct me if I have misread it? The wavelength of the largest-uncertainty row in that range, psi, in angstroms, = 4605.0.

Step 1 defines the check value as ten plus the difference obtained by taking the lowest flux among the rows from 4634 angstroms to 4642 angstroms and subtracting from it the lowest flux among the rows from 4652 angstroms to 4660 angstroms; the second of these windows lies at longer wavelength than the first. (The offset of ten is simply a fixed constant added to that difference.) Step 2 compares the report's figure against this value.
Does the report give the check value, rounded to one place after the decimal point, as 1.6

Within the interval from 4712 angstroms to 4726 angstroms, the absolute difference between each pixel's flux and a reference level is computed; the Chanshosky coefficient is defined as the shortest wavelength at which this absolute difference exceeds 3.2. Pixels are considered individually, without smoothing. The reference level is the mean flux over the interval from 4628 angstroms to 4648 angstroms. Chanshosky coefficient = 4716.0 angstroms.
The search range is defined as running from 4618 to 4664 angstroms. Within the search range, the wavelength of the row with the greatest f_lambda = 4659.0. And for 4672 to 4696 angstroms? 4695.0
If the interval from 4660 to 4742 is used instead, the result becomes 4695.0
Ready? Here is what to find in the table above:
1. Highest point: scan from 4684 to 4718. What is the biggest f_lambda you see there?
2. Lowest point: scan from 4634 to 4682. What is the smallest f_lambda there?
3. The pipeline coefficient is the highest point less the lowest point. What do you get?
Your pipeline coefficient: 21.2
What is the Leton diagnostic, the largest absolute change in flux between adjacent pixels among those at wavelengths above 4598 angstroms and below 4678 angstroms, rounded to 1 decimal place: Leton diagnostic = 12.3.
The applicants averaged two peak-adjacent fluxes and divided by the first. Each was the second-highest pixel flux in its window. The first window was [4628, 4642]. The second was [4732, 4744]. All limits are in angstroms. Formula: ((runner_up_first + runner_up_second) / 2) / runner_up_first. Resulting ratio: 0.98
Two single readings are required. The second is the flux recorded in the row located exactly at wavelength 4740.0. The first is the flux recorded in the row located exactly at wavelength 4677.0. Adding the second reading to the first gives 150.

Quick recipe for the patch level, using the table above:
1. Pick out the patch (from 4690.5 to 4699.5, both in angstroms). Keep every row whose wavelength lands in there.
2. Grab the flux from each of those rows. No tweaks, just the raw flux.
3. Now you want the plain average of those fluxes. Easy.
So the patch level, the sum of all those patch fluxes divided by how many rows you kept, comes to 84.9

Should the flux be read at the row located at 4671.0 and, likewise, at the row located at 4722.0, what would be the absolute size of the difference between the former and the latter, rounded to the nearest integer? 11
